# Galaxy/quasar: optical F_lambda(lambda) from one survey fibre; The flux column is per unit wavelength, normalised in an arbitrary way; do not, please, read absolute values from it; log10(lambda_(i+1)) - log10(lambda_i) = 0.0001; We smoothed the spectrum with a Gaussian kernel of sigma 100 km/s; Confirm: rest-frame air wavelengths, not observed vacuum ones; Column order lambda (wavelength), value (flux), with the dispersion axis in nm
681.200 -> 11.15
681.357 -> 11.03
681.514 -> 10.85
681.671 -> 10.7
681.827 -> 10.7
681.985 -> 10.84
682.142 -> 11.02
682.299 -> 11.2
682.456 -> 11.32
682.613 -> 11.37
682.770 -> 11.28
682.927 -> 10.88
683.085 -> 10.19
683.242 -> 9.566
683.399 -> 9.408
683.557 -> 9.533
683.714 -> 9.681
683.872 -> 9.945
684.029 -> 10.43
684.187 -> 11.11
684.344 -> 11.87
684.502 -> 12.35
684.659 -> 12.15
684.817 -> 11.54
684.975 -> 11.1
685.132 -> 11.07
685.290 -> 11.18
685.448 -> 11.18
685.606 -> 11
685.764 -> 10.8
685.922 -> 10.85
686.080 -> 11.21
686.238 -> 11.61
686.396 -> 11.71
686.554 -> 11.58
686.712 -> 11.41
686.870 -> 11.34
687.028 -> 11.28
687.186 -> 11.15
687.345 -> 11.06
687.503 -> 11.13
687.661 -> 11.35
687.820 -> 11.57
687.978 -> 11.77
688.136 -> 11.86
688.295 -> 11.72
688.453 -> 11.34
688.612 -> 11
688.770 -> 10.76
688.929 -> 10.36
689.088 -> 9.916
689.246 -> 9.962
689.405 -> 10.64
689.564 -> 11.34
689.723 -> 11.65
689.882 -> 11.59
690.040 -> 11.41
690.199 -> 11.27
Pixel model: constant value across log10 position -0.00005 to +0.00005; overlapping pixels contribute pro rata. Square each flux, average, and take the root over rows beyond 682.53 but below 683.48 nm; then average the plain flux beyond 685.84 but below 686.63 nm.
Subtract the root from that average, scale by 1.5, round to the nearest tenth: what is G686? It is 1.4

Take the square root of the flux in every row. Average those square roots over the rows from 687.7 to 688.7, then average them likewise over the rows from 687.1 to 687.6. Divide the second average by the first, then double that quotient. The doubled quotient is 1.96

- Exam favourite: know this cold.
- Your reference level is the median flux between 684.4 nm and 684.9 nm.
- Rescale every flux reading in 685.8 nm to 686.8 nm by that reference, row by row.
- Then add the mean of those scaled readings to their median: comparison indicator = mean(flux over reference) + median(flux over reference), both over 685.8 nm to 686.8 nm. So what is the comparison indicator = 1.88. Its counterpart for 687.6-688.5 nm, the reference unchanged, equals 1.91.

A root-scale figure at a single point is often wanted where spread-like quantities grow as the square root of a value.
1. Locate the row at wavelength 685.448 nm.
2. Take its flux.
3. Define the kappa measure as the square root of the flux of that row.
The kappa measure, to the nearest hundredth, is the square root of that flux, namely 3.34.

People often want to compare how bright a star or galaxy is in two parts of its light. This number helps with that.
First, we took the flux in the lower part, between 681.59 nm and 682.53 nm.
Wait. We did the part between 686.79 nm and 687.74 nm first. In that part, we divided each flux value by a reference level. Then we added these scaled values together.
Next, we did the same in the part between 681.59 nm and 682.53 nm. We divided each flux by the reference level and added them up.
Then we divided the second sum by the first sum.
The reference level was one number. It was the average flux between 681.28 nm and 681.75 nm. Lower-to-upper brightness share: 0.977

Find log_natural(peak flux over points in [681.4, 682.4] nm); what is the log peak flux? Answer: 2.416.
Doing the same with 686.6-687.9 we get 2.448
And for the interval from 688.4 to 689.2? 2.428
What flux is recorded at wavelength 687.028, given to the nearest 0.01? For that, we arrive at 11.28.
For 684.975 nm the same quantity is 11.10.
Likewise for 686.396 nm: 11.71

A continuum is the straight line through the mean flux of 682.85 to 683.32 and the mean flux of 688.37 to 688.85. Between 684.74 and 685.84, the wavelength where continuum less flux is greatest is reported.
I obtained 685.764 nm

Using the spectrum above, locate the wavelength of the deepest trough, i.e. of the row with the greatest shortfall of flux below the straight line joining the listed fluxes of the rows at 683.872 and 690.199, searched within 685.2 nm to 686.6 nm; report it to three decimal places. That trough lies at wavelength 685.764 nm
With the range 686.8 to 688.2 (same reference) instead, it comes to 687.345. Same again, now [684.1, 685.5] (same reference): 685.132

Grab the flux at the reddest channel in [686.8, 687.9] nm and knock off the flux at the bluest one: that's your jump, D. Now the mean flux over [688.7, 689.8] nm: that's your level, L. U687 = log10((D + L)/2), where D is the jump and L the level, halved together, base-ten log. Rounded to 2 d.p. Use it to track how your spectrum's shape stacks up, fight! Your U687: 0.74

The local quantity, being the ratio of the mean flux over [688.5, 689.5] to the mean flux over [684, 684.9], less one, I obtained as -0.10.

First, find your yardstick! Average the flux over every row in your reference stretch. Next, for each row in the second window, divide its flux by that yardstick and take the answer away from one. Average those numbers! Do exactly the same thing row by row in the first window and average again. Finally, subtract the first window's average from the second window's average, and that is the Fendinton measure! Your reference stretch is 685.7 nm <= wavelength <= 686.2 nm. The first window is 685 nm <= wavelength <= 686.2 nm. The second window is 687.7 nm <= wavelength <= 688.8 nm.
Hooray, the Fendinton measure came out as -0.04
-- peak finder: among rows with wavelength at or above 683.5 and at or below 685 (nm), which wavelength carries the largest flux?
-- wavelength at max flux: 684.502 nm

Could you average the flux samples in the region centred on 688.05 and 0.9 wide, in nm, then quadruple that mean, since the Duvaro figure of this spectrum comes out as 46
